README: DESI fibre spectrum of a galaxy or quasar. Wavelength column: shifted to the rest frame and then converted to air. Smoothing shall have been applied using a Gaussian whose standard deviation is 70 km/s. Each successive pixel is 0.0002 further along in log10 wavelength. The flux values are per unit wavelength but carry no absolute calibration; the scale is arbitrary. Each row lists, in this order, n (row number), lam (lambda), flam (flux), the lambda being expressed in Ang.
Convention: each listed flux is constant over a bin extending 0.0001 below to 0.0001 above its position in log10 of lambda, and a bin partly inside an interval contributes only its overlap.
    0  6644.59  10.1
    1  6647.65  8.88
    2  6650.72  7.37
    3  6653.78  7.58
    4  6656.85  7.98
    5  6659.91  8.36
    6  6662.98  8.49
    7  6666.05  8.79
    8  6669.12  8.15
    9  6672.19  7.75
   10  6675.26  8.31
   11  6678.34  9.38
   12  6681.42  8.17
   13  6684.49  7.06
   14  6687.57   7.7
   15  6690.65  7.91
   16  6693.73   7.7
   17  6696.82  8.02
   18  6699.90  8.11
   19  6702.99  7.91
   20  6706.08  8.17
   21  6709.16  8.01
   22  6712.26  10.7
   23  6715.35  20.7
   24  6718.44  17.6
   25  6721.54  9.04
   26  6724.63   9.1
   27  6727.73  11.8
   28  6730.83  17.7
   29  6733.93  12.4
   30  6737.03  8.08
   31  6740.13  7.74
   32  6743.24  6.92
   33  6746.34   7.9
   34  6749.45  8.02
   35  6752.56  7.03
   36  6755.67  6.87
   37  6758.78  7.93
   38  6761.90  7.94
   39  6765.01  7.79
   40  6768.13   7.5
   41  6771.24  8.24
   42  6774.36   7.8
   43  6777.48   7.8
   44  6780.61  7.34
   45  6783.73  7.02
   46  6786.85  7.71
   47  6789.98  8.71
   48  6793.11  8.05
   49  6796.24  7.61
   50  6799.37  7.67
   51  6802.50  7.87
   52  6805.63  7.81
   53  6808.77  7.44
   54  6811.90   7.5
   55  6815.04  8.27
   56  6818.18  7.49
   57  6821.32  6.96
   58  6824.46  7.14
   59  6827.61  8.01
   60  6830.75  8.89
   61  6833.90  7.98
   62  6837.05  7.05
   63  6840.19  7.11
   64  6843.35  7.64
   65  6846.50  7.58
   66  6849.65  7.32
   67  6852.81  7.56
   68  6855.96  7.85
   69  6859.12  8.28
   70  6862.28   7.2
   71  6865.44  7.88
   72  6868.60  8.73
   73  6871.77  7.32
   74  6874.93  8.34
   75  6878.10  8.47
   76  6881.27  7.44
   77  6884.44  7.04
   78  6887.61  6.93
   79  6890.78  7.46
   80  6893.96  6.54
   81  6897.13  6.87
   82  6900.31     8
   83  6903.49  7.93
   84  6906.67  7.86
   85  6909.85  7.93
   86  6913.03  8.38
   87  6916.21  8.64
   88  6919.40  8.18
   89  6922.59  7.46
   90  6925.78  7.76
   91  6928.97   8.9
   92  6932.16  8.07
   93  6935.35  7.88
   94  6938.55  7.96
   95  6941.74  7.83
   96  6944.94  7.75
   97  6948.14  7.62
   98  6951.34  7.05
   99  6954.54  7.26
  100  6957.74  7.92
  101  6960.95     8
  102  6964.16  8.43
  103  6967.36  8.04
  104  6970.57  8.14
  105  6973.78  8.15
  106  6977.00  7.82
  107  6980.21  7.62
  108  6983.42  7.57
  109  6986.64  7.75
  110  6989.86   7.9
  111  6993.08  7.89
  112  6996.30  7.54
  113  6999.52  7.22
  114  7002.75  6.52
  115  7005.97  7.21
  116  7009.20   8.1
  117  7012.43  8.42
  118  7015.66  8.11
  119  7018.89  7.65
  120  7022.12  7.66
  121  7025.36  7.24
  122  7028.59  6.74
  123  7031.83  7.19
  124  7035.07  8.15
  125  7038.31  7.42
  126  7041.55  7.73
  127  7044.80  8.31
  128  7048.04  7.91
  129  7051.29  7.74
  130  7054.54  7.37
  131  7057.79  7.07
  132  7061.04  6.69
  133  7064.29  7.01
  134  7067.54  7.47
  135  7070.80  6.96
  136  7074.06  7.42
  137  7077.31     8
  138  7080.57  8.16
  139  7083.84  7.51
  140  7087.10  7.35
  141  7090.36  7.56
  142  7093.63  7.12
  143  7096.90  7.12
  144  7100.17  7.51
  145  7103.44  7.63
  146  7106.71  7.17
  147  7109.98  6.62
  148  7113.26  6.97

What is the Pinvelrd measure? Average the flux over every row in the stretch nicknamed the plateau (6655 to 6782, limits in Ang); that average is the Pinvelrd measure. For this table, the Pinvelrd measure 9.02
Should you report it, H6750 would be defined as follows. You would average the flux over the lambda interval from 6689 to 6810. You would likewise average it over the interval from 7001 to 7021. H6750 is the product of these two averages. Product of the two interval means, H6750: 69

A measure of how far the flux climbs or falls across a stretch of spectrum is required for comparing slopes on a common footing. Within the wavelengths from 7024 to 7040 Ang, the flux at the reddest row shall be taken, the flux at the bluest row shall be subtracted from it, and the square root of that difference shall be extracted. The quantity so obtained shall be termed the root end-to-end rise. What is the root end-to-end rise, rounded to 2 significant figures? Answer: 0.42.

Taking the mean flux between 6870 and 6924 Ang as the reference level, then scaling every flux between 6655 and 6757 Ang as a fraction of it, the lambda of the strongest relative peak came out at 6715.35 Ang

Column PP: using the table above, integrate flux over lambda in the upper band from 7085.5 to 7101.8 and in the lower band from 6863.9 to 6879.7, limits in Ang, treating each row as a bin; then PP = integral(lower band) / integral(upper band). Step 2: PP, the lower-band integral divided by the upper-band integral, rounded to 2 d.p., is 1.08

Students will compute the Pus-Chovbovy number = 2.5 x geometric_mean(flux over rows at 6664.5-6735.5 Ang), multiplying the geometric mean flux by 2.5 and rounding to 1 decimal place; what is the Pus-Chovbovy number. 23.8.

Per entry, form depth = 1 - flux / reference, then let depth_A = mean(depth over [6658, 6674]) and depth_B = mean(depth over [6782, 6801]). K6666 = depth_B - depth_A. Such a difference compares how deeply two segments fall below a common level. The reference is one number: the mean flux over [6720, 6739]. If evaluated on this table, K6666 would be 0.05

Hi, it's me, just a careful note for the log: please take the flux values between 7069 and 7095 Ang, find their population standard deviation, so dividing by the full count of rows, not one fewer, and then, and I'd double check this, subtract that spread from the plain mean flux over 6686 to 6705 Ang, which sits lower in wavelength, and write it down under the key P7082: 7.5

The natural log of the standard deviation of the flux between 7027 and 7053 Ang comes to -0.7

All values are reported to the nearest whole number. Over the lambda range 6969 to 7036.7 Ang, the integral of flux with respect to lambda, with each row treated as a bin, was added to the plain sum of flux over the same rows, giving 678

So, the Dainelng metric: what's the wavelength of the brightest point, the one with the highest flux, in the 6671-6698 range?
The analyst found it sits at 6678.34 Ang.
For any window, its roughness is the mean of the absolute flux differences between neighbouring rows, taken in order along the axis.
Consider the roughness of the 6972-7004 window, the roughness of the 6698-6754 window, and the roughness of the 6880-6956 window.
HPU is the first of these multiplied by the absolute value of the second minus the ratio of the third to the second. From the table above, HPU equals 0.7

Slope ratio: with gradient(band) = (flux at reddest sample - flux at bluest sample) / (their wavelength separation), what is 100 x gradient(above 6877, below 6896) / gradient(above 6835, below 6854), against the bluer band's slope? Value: -376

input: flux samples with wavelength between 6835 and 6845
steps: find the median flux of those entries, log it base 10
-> 0.85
